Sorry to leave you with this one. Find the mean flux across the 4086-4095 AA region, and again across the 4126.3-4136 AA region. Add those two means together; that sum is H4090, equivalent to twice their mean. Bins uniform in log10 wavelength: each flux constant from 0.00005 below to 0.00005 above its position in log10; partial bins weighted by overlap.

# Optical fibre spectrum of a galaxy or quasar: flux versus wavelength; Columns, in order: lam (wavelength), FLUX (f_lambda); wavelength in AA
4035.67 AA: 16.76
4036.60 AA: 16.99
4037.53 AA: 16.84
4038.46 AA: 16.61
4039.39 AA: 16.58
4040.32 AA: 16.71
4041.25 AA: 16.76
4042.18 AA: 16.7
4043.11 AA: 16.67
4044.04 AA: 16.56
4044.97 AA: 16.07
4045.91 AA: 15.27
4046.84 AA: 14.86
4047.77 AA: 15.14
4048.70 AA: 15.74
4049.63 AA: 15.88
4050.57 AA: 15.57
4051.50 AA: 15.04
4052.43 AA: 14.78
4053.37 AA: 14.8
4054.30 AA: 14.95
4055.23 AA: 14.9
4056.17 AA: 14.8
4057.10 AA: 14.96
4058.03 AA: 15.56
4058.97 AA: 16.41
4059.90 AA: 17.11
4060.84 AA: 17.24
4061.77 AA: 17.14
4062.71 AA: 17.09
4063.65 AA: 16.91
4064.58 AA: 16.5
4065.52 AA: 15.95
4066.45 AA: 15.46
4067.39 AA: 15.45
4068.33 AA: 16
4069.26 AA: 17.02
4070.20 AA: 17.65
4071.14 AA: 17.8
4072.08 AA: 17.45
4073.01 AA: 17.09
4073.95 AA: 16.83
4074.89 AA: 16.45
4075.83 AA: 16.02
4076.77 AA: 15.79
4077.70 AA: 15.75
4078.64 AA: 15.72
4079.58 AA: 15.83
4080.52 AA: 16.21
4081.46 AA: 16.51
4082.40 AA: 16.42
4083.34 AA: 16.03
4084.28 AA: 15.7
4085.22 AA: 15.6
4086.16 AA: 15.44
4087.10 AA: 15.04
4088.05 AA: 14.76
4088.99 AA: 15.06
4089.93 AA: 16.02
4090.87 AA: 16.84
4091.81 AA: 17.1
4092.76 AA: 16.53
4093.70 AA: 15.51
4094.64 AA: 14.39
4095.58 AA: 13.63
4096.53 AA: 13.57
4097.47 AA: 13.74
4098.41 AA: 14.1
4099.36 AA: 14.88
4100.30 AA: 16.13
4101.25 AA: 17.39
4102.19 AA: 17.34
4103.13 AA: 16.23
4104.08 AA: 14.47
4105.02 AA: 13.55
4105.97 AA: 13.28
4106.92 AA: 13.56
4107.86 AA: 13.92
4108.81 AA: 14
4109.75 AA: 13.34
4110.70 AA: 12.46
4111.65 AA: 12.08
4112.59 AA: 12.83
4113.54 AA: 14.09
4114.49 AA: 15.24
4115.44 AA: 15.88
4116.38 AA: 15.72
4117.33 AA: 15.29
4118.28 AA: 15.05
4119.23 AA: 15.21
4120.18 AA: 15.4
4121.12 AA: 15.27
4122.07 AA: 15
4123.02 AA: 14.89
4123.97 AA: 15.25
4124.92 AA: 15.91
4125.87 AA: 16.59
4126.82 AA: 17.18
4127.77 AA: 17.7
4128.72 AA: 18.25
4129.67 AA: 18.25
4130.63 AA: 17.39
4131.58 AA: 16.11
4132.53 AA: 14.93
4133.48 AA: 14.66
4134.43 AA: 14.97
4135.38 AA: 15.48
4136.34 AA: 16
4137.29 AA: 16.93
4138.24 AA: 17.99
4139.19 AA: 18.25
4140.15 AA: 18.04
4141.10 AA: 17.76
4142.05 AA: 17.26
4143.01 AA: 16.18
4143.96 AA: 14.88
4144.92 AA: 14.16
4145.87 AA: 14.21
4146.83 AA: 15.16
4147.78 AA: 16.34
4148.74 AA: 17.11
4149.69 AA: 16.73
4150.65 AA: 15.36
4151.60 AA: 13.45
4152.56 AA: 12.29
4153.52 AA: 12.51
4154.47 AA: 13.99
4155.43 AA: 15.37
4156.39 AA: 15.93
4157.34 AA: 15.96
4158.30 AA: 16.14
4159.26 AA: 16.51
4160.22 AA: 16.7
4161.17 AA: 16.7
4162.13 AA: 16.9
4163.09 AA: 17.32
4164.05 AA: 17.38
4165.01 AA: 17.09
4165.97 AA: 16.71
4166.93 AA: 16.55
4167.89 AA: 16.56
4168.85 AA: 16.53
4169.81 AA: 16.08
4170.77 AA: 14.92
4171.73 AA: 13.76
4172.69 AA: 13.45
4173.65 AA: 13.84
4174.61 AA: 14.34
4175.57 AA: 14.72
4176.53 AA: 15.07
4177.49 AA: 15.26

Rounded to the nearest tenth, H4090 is 32.2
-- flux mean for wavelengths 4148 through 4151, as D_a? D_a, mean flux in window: 16.4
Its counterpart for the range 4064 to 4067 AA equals 16.0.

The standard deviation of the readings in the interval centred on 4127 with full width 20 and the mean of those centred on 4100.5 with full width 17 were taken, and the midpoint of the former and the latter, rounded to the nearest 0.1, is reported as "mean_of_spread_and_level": 8.0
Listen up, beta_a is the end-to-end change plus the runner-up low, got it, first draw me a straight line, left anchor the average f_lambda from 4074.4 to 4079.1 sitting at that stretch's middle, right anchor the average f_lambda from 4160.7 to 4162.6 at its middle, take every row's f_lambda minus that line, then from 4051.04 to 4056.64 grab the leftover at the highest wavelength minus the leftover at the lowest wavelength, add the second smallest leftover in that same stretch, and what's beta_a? -1.2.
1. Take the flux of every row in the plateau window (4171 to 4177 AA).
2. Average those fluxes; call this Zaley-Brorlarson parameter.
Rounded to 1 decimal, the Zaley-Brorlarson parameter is 14.2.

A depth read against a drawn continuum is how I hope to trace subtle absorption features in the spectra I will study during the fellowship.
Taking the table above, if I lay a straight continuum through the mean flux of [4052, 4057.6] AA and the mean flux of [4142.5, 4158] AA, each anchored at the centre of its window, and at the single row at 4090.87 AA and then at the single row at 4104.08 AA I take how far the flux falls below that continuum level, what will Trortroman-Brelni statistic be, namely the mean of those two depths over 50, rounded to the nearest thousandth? -0.015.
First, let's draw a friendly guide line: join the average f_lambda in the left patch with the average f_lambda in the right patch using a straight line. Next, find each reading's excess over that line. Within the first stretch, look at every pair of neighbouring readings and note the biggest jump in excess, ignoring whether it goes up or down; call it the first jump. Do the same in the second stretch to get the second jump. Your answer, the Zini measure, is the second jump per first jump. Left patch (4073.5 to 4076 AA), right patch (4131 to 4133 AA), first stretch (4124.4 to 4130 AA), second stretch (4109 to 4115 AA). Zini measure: 1.8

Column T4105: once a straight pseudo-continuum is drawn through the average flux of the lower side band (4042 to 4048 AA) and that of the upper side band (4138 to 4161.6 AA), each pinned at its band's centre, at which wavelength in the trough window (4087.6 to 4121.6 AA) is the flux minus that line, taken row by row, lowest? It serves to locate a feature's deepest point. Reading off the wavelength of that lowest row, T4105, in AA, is 4111.65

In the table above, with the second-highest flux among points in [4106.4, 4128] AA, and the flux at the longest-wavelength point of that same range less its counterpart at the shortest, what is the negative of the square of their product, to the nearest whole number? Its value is -5059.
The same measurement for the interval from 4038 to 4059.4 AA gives -11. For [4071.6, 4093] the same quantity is -247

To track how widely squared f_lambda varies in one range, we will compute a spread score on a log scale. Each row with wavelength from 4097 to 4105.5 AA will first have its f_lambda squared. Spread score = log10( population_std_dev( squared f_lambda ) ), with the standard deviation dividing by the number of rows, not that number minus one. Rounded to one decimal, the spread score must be 1.6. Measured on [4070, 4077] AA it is 1.4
